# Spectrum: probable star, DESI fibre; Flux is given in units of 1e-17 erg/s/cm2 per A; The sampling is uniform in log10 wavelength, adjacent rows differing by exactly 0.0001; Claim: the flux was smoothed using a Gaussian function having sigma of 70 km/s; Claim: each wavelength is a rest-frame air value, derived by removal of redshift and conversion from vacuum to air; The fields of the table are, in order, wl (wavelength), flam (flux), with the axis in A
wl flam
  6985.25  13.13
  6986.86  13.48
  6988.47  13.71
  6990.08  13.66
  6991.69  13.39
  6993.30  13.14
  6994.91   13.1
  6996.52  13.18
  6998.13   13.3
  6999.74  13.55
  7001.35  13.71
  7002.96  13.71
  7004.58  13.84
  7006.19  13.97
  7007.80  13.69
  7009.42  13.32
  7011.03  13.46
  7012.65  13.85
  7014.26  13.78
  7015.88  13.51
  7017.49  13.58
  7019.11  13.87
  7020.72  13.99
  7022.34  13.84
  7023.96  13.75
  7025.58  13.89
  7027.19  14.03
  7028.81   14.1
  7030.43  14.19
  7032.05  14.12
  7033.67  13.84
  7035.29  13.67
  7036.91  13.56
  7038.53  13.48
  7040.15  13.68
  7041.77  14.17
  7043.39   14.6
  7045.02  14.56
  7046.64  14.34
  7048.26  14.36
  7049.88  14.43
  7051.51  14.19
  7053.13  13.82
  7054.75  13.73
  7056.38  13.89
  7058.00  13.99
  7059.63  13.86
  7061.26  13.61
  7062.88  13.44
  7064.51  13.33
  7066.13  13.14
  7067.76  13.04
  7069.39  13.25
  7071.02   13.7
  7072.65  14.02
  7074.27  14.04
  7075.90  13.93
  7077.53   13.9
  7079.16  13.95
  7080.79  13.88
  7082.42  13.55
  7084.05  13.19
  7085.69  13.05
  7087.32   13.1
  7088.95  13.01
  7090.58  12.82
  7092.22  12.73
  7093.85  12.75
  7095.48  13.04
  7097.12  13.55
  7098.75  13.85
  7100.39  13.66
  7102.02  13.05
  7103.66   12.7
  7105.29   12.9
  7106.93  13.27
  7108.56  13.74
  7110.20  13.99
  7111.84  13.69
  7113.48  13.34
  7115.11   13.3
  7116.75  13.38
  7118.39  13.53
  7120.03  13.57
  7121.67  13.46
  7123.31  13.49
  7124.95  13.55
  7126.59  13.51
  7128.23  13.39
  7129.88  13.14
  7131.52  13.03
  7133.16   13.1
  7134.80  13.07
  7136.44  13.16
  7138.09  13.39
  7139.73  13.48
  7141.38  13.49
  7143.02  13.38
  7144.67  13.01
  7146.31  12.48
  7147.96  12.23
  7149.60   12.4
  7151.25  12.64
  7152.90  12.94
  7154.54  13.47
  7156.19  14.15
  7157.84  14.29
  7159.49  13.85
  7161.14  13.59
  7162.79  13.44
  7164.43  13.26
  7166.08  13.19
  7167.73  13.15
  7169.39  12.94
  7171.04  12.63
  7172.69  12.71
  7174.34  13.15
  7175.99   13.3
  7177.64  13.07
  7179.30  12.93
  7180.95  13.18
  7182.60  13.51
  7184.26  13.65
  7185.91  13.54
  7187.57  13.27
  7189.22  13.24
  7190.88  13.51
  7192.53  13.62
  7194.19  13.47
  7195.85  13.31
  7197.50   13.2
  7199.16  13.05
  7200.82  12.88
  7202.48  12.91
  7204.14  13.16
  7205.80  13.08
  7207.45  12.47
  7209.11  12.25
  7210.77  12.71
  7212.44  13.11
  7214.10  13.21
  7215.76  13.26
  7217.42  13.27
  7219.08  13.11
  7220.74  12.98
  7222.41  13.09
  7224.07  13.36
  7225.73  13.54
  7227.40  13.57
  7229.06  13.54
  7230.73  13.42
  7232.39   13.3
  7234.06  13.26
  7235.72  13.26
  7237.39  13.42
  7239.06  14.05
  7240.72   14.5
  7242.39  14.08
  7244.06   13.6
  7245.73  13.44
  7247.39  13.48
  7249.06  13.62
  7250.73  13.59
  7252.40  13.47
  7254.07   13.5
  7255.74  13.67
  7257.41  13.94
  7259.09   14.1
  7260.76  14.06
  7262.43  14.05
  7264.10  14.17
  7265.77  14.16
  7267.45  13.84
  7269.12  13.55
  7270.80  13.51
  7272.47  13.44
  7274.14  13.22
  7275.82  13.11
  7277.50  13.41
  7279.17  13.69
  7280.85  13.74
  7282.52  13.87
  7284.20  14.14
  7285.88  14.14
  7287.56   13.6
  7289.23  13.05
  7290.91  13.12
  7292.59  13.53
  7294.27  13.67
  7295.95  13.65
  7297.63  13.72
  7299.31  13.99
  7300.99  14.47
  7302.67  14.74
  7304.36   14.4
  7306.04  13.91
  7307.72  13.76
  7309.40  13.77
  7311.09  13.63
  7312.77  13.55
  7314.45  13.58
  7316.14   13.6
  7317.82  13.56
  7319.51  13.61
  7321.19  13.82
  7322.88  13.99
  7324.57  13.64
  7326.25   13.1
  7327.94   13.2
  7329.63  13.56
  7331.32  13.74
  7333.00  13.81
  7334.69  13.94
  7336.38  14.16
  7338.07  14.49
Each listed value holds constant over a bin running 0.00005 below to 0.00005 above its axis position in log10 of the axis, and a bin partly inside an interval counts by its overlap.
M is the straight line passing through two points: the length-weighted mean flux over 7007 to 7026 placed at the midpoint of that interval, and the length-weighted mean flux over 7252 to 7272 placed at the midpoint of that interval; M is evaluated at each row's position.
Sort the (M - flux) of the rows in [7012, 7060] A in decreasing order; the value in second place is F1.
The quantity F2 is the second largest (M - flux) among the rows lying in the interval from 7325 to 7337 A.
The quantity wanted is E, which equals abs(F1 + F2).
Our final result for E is 0.86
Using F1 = 0.2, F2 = 0.67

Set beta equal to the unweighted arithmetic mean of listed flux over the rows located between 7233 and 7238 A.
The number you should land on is 13.3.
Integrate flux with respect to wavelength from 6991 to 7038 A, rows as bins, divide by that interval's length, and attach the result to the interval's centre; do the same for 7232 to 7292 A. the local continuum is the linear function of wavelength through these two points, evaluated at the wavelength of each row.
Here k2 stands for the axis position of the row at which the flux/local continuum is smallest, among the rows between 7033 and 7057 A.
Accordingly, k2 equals 7038.53 A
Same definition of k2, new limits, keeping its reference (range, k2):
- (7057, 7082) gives 7067.76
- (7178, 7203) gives 7200.82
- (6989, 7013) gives 6994.91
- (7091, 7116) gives 7103.66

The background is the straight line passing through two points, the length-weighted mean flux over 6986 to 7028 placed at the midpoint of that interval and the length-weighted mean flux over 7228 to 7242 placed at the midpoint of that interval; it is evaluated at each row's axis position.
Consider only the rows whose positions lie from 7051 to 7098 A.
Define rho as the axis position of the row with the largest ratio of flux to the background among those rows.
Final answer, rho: 7051.51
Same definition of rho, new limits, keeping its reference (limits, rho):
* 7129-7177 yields 7157.84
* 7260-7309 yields 7302.67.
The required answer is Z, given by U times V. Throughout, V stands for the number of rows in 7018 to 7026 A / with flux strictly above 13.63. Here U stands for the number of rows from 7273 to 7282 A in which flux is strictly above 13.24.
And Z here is 15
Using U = 3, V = 5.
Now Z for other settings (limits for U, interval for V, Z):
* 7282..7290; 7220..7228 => 0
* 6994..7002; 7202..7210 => 0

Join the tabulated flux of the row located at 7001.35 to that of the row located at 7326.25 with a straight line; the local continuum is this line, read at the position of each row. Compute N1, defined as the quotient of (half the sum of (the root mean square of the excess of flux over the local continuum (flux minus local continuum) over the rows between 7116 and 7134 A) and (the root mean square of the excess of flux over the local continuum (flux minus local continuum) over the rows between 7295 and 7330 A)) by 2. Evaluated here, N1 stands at 0.238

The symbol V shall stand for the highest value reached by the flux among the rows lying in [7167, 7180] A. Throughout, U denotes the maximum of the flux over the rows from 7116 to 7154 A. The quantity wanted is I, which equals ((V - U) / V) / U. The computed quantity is -0.0015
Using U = 13.57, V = 13.3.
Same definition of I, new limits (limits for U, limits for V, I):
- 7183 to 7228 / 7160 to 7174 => -0.0003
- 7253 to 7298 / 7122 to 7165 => 0.0006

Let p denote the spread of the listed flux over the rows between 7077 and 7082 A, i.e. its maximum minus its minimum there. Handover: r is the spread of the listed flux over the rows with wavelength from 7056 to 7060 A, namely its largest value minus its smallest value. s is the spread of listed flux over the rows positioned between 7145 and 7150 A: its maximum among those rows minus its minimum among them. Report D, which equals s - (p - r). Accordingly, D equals 0.3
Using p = 0.07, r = 0.13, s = 0.25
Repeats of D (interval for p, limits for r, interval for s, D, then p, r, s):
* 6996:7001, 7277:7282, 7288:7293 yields 0.4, 0.37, 0.33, 0.48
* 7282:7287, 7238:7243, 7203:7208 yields 0.9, 0.27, 0.45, 0.69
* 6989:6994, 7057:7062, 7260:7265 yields 0.0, 0.52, 0.38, 0.12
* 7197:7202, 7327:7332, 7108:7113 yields 0.5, 0.32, 0.54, 0.30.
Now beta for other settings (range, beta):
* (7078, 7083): 13.8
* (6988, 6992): 13.6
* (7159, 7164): 13.6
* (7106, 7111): 13.7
